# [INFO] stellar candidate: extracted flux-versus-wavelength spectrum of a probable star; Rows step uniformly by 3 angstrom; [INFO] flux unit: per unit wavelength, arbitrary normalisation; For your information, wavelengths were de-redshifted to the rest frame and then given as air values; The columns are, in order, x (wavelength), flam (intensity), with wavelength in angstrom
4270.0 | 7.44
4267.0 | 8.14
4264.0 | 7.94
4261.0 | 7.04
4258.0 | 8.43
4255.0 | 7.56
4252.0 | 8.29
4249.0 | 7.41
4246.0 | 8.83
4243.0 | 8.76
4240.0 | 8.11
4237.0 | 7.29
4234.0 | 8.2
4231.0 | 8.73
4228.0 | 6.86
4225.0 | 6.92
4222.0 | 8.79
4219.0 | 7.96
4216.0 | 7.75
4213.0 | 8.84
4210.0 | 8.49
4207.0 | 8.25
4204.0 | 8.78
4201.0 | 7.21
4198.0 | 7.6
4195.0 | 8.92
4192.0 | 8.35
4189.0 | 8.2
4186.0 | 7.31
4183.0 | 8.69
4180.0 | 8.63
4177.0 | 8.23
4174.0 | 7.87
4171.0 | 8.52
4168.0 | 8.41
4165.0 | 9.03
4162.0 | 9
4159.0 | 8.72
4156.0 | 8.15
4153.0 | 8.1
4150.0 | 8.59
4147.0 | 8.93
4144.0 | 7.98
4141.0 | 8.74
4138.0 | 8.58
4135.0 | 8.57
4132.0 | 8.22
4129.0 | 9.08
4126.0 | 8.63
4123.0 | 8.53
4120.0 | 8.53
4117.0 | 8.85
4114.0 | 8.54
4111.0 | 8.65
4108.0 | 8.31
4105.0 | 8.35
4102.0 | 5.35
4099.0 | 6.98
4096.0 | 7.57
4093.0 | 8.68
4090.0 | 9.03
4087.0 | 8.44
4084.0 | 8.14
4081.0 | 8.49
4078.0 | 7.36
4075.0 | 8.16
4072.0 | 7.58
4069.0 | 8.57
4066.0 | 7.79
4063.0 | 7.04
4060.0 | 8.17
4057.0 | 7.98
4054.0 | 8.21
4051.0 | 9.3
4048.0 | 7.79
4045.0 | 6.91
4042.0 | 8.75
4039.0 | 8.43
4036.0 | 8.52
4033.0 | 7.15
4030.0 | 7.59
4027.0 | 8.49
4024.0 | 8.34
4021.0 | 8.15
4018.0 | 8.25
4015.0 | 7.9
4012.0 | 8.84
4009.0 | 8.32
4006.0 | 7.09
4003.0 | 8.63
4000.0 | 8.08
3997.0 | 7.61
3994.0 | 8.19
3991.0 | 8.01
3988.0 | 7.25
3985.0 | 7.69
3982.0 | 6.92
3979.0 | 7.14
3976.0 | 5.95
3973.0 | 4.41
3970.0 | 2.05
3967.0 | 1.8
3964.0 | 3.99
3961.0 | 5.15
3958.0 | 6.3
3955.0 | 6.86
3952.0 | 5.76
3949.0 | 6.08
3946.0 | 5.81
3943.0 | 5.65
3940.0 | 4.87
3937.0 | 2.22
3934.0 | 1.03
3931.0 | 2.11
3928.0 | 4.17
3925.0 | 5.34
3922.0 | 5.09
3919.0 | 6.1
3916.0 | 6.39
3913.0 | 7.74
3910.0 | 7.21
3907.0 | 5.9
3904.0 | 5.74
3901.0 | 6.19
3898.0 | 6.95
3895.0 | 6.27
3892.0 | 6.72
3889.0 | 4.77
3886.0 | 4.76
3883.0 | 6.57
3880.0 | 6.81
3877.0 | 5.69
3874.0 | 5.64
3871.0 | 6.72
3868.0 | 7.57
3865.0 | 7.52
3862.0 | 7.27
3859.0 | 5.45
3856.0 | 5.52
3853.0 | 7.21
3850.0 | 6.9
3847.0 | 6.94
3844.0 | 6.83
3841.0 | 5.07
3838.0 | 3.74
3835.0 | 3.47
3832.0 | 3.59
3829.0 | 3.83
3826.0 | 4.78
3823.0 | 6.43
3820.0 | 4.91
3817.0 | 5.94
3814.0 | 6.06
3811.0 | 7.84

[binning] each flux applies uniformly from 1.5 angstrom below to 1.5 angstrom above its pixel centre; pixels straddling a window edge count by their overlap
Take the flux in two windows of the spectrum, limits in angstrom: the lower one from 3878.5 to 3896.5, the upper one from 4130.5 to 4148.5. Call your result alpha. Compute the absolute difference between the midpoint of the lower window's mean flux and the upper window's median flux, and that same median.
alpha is 1.3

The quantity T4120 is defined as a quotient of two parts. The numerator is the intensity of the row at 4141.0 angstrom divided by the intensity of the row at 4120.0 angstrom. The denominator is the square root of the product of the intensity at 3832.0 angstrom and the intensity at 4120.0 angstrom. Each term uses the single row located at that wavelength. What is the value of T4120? 0.185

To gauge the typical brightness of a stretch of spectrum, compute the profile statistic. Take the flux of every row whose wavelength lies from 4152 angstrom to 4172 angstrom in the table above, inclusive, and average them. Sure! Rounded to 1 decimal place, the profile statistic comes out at 8.6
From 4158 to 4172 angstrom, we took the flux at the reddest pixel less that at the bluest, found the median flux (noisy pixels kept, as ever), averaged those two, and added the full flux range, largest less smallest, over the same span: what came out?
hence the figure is 4.9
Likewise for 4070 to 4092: 6.5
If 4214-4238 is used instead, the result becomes 5.6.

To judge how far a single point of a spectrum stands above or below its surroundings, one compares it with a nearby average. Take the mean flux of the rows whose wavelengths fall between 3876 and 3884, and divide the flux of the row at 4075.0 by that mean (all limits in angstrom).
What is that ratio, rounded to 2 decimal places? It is 1.28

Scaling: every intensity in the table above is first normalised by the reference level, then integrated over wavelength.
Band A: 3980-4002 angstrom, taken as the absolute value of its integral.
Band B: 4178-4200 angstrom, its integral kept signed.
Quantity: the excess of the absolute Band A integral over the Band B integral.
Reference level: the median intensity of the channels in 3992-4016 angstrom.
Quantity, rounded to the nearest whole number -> -1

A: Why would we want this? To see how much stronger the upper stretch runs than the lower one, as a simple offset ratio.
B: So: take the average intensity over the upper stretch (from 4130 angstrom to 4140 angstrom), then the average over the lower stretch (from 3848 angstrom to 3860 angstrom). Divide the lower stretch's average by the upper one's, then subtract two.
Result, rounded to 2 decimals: -1.26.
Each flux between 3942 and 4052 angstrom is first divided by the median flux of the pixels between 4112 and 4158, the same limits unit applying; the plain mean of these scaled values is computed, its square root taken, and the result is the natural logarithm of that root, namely -0.10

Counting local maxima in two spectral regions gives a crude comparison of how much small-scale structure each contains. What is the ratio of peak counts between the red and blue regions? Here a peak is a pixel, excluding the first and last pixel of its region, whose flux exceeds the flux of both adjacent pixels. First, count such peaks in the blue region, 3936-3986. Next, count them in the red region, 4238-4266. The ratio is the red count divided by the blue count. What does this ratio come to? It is 1.0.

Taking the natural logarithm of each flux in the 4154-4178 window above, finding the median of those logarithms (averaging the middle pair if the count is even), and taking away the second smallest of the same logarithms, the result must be 0.04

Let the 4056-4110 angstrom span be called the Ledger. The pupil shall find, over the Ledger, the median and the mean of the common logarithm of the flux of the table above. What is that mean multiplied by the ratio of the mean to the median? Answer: 0.878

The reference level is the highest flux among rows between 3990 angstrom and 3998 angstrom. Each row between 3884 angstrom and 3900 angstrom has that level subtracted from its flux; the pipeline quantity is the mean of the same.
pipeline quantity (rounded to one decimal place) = -2.3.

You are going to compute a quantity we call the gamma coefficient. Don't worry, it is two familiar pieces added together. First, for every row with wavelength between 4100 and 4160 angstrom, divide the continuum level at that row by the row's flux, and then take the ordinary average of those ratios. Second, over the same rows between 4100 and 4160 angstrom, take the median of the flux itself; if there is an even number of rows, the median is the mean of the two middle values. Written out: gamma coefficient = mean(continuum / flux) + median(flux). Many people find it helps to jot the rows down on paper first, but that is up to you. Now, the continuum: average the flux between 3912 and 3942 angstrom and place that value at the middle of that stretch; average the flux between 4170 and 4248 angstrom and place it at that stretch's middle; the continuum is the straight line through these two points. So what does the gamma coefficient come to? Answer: 9.4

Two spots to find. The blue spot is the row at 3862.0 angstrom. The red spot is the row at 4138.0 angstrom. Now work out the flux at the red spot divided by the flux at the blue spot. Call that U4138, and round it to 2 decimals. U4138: 1.18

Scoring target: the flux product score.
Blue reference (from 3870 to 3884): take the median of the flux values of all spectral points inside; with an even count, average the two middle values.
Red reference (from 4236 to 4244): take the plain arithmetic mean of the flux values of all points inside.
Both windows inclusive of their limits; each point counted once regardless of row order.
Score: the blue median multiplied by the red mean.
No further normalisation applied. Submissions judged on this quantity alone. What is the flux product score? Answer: 53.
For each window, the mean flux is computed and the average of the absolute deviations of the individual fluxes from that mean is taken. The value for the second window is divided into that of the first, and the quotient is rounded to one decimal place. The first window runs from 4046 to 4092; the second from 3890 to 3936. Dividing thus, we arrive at 0.3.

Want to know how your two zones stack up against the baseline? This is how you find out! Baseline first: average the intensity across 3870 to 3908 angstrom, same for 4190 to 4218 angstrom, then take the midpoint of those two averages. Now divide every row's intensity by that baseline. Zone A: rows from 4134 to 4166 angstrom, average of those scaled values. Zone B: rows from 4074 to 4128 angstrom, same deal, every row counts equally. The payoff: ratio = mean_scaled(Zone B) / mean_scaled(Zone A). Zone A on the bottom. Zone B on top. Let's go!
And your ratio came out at 0.95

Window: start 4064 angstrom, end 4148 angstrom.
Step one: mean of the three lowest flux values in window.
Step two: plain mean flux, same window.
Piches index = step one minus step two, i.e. -1.7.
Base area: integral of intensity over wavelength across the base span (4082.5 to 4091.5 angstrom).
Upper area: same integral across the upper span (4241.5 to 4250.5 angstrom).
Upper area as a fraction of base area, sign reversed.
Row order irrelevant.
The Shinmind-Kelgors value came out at -1.0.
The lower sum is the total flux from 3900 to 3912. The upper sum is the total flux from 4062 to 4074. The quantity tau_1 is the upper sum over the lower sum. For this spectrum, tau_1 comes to 1.24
